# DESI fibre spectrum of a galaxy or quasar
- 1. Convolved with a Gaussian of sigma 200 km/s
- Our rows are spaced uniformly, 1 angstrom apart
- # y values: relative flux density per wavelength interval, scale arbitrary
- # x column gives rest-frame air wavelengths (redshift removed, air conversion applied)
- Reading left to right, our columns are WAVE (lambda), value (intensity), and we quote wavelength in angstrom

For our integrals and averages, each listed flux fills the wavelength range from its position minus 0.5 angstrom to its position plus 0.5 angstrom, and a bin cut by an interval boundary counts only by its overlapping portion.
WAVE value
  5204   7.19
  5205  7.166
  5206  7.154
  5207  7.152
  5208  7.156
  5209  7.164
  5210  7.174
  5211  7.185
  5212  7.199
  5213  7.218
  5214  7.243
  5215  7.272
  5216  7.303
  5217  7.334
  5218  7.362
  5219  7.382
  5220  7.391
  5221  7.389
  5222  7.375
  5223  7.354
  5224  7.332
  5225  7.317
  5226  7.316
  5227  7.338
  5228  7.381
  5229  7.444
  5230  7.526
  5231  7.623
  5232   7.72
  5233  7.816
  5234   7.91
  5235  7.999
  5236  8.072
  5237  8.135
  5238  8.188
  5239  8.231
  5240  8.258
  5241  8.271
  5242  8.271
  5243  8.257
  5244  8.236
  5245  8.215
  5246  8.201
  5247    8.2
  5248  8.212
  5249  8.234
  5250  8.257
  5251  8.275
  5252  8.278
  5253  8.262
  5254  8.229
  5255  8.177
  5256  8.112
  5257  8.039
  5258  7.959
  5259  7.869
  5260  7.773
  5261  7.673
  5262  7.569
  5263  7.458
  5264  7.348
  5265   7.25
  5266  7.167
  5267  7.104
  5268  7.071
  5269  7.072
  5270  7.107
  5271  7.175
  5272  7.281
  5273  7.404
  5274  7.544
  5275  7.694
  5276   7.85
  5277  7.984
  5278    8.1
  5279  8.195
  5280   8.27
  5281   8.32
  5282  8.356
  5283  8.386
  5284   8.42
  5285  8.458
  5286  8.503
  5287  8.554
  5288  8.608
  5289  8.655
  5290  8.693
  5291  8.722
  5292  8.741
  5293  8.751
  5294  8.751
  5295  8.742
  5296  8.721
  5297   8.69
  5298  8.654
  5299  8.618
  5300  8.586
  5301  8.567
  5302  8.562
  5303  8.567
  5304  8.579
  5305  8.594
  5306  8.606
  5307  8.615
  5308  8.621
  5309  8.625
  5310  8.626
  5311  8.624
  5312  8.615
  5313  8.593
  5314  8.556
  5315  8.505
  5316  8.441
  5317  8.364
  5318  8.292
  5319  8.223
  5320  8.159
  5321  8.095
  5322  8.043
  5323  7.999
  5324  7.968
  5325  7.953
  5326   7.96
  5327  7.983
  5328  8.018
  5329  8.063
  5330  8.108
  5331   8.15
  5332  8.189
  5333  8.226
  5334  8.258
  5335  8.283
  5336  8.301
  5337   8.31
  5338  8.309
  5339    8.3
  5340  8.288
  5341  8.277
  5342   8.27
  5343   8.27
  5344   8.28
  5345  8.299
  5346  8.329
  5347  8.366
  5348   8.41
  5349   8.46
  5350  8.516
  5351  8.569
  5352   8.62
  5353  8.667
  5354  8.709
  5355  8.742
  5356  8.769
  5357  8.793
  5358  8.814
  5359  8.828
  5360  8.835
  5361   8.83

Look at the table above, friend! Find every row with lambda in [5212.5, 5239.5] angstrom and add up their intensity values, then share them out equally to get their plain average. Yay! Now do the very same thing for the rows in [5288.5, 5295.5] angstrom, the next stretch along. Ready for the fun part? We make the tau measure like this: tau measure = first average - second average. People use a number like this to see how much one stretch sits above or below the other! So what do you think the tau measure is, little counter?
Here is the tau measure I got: -1.17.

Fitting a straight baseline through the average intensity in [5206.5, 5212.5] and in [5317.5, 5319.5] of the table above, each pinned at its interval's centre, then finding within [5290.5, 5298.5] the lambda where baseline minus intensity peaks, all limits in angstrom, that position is 5298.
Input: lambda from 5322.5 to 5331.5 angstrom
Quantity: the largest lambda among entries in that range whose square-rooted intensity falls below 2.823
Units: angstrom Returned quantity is 5326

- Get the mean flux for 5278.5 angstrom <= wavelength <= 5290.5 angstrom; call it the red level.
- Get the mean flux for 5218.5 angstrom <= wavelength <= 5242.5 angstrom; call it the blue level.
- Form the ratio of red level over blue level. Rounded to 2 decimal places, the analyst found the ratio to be 1.10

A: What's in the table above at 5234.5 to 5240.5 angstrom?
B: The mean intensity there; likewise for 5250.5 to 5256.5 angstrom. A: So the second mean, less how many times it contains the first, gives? 7.21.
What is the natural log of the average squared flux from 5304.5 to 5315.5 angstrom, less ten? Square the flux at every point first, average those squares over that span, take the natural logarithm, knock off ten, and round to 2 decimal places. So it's -5.70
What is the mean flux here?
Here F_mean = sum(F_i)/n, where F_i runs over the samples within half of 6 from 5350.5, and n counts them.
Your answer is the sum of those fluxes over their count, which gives 8.5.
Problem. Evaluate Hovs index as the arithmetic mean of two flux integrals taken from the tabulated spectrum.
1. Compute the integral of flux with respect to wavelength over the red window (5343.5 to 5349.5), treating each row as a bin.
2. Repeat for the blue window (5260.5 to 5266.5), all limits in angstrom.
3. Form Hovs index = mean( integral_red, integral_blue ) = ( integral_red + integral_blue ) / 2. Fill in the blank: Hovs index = 47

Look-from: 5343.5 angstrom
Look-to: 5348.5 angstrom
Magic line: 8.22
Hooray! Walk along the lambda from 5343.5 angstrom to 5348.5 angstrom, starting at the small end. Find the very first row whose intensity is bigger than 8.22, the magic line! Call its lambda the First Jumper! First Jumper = 5344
